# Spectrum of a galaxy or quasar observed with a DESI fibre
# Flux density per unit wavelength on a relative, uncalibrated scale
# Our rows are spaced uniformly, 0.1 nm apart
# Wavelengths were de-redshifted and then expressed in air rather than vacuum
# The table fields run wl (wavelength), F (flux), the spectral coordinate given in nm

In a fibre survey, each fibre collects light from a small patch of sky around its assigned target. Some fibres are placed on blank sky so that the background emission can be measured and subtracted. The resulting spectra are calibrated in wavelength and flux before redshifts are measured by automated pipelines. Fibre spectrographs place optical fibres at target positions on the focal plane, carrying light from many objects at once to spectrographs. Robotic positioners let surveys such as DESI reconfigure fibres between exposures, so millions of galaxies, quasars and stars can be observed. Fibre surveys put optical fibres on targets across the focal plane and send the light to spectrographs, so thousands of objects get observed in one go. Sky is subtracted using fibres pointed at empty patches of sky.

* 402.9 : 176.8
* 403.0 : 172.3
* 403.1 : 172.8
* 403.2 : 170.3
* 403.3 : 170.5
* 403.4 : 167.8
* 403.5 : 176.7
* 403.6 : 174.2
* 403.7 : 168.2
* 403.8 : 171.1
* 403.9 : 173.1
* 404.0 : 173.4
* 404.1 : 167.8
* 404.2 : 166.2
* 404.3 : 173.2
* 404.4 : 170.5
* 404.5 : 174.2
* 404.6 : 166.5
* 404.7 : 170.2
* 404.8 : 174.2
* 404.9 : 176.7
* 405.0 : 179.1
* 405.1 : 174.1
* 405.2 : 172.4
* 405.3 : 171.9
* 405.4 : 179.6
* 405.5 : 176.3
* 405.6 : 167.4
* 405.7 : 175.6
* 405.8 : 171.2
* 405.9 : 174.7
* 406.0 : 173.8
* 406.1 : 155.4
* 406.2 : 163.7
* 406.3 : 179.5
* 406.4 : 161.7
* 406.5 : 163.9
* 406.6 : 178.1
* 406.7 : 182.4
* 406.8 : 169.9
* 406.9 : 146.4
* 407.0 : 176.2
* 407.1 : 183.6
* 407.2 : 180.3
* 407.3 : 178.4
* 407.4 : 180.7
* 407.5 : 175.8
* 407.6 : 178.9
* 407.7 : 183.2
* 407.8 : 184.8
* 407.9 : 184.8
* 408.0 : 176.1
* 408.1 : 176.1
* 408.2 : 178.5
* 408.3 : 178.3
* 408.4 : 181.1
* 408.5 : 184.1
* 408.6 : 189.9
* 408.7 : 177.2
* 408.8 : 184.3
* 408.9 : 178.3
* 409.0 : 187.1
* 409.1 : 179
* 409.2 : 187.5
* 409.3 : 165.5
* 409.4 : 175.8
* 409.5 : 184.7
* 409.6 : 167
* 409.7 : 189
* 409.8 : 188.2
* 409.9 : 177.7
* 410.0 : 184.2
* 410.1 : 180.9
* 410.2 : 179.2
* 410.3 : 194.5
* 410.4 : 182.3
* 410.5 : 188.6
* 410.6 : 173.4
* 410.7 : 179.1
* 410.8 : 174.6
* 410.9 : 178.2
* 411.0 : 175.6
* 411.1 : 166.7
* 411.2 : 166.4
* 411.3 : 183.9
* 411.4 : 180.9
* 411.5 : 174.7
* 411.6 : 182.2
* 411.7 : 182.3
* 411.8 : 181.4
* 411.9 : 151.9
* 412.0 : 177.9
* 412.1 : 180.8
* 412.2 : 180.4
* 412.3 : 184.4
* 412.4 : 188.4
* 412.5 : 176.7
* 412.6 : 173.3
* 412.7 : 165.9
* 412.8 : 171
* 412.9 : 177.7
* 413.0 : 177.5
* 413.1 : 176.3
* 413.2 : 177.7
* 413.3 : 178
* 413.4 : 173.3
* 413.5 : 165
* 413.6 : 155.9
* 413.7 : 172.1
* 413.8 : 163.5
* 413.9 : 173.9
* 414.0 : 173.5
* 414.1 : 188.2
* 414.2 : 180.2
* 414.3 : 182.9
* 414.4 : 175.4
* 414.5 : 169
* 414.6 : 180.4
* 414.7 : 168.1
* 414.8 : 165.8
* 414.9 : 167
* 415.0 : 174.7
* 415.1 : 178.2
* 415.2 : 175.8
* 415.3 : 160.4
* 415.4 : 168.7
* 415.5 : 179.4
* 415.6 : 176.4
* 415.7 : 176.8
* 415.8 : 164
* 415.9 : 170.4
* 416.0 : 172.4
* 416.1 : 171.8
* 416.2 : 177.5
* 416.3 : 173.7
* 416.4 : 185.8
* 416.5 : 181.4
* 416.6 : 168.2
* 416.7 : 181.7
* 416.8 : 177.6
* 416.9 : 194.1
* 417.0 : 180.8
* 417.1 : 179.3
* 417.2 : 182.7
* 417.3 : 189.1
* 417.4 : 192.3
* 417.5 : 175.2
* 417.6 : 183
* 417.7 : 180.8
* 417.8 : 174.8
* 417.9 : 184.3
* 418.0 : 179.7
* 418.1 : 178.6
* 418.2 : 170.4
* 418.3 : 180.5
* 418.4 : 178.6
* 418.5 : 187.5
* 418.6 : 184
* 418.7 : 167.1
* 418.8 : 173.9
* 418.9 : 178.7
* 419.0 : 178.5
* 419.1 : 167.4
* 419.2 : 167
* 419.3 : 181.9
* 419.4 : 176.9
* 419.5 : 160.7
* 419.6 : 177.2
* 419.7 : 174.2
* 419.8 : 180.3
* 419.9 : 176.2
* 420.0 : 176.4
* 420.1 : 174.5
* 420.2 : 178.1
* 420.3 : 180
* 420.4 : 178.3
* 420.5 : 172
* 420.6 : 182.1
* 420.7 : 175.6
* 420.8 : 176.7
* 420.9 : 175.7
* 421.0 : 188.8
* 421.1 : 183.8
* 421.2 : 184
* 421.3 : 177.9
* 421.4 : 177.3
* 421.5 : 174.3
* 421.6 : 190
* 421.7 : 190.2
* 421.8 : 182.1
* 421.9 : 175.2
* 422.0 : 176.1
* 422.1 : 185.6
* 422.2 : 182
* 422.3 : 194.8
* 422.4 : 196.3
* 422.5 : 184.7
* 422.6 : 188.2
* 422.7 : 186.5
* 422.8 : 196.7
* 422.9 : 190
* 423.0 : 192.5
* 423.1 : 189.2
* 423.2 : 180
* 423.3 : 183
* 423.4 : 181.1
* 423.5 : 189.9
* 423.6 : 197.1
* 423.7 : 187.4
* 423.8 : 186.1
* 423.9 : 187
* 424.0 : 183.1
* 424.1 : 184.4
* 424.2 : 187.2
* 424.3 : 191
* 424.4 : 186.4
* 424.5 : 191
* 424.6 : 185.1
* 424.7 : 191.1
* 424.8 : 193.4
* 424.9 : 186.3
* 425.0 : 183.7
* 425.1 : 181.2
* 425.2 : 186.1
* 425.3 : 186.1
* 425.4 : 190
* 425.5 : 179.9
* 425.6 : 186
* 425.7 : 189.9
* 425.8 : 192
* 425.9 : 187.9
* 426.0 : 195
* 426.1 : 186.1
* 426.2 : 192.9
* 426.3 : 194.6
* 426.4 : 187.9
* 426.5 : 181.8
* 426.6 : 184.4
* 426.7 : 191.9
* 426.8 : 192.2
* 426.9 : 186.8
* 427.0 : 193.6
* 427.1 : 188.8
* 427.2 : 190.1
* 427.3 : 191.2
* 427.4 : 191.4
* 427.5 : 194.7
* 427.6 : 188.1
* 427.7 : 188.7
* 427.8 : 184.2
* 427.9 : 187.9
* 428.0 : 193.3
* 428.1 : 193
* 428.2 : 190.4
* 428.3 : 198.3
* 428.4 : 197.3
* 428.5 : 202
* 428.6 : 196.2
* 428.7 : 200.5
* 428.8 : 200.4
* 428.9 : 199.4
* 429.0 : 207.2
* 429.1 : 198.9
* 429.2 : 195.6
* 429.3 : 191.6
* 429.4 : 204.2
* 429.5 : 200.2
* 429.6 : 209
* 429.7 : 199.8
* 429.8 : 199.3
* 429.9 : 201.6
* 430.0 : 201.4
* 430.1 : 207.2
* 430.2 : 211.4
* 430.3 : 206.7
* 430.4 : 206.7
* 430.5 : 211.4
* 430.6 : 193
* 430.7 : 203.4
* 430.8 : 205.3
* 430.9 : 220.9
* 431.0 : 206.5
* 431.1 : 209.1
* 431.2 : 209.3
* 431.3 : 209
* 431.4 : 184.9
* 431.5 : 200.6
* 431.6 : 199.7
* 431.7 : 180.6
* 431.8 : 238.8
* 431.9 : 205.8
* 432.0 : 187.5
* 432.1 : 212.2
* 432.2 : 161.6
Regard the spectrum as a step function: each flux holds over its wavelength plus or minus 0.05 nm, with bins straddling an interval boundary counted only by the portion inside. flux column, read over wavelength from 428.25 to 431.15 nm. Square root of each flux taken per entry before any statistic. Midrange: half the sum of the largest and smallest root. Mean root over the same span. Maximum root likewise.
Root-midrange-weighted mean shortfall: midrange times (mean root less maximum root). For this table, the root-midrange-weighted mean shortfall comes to -8.9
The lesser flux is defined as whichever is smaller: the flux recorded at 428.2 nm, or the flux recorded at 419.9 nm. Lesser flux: 176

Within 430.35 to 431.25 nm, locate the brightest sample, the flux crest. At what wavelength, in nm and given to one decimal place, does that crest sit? 430.9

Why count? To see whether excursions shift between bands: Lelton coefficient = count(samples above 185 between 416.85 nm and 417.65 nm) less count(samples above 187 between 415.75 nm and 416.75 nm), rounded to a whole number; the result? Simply 3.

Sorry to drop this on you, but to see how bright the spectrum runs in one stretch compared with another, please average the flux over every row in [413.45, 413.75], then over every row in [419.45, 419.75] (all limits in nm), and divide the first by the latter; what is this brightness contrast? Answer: 0.96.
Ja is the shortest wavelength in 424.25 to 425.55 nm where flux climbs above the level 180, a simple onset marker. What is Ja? 424.3 nm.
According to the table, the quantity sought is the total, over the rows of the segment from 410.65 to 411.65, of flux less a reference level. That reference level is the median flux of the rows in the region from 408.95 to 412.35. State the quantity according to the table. -44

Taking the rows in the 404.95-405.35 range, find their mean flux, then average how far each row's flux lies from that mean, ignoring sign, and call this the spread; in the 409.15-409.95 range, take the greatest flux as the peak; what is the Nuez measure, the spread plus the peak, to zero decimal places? 191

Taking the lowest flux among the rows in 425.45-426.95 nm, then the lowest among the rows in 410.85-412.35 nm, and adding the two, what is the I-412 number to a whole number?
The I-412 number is 332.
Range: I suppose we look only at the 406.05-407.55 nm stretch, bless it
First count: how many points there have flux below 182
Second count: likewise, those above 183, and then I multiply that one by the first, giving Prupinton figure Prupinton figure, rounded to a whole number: 13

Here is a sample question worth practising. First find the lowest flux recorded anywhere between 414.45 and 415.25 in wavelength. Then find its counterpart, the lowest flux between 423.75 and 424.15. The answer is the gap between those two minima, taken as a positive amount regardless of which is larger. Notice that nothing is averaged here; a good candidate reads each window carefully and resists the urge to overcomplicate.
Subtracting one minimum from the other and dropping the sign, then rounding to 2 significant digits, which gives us 17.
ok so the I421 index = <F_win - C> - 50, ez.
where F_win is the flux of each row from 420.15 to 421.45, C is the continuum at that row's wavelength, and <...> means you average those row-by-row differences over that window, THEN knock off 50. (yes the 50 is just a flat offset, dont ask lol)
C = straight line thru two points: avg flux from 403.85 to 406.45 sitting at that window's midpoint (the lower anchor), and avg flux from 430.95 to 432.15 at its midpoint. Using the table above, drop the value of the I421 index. -61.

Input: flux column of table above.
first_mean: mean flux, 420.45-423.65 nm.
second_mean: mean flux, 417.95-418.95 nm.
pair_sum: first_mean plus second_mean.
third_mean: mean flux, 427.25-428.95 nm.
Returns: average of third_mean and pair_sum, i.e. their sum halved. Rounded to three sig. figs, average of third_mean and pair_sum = 278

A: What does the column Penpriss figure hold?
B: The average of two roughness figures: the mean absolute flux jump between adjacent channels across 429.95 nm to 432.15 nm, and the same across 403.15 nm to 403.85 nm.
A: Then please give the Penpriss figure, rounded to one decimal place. 8.5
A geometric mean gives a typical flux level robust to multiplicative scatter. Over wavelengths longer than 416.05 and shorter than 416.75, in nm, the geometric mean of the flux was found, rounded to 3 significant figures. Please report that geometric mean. 177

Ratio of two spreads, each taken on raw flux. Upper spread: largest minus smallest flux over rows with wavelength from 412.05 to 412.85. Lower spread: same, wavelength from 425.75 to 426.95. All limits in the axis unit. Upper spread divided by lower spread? 1.7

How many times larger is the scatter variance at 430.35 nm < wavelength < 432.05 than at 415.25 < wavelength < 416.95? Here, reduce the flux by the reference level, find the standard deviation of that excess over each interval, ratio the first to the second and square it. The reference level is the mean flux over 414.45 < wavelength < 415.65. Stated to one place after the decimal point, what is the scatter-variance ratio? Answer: 2.8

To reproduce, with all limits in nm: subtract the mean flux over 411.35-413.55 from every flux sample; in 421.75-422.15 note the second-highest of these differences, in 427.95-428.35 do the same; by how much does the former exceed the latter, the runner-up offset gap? -11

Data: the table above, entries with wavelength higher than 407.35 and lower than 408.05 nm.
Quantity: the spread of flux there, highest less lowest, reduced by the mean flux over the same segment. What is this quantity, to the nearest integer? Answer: -172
